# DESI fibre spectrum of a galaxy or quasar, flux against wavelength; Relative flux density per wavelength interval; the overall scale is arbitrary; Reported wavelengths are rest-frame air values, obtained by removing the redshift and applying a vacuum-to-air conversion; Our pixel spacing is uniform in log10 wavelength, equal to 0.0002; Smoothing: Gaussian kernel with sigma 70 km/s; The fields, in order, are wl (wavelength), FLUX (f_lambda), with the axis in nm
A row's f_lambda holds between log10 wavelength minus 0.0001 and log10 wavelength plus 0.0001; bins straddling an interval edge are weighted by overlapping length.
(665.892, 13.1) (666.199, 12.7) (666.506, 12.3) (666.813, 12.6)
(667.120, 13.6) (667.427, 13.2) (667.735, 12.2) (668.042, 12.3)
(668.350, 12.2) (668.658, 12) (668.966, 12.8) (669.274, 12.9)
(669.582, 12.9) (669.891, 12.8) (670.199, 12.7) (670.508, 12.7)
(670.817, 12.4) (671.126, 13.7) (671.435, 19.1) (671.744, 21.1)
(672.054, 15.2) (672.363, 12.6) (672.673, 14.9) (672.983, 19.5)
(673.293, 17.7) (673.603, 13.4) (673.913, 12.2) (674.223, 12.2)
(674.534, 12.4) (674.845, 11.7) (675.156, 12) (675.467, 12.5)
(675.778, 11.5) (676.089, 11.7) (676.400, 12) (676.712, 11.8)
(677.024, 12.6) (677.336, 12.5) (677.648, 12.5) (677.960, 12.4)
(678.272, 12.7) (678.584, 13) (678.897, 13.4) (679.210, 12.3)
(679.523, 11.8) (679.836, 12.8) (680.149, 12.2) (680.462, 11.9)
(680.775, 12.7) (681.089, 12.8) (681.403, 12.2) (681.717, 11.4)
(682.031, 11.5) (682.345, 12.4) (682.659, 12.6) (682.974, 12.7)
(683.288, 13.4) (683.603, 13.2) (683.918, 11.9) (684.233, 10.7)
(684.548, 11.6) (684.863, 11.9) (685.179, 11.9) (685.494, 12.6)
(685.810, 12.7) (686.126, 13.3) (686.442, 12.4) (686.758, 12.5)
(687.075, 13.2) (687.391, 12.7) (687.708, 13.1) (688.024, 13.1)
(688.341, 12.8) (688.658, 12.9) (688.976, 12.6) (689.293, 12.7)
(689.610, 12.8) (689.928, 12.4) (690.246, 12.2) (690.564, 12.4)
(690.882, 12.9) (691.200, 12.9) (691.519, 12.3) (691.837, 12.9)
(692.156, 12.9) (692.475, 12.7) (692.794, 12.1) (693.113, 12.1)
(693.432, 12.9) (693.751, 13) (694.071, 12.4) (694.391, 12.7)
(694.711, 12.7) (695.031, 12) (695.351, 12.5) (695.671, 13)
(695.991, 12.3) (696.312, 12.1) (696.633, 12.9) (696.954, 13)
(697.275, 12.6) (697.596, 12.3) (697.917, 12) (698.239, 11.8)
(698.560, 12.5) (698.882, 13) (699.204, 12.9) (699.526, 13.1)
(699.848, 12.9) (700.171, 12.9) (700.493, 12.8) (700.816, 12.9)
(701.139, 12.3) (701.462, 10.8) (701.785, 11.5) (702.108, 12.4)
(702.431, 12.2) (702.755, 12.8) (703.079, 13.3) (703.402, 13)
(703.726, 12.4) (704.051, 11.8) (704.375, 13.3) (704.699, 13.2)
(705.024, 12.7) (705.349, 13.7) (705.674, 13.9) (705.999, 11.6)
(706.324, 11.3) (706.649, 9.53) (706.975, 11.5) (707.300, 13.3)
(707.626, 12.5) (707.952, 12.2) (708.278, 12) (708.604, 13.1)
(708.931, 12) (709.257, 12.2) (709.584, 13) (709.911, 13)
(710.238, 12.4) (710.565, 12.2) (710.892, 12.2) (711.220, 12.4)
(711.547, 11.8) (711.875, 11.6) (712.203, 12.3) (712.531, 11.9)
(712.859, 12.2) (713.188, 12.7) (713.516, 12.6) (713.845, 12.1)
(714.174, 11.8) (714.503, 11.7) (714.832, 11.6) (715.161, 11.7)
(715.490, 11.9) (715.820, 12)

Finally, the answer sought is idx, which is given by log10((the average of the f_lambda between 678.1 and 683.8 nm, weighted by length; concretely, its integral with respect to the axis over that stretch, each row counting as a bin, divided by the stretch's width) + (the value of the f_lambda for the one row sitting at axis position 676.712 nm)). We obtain 1.39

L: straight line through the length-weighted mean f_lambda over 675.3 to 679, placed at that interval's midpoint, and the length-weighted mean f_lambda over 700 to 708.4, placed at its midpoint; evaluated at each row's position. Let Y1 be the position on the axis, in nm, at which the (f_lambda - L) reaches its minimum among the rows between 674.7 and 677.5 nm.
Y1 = 675.778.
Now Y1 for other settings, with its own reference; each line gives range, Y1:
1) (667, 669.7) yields 668.658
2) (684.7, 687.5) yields 685.179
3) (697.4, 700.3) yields 698.239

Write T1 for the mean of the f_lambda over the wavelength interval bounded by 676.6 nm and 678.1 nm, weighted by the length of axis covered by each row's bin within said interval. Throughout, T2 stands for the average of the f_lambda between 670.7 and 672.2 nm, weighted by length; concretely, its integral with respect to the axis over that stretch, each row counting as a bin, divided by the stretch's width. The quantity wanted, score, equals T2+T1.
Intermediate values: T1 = 12.37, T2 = 16.40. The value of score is 28.8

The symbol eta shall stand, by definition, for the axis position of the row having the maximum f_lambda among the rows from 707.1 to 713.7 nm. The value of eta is 707.300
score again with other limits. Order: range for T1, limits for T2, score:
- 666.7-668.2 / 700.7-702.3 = 24.7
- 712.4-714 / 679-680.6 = 24.6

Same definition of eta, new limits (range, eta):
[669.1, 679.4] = 671.744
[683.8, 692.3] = 686.126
